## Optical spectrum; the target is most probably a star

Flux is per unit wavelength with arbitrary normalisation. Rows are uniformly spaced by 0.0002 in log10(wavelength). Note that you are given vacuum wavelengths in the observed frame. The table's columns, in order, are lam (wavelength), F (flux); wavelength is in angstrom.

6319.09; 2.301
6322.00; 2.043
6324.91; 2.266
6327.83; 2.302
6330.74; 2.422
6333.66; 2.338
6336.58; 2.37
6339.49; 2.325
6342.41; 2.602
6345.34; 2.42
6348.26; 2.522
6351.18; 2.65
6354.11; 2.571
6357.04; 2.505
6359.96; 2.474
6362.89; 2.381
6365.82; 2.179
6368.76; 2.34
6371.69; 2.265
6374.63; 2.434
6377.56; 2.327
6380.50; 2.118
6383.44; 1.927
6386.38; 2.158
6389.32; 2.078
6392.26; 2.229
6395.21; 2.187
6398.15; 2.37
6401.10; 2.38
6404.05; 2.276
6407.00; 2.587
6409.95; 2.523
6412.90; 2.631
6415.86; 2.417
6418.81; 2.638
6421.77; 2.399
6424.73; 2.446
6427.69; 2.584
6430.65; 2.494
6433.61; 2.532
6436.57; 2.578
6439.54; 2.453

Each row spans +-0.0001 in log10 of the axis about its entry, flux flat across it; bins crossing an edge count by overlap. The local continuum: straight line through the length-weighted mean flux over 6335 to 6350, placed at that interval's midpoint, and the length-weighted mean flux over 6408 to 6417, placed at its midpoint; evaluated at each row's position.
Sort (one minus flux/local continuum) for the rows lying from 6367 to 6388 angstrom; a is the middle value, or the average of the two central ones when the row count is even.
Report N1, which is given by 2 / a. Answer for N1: 23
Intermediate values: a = 0.09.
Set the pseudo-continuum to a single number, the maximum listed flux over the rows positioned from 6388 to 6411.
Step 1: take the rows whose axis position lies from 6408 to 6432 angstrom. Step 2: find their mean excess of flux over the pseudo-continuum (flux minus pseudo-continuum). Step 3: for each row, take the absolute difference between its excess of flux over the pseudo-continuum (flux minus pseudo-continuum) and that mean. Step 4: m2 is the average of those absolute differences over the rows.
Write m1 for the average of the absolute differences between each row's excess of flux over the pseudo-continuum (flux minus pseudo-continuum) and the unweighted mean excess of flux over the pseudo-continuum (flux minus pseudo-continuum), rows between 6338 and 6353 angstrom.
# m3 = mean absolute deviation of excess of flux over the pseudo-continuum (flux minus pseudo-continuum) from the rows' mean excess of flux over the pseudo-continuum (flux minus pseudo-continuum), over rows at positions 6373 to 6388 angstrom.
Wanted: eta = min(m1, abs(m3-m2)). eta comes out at 0.073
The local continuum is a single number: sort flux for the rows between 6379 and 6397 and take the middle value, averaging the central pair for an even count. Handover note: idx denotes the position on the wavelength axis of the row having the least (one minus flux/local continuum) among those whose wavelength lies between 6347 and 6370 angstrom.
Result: 6351.18 angstrom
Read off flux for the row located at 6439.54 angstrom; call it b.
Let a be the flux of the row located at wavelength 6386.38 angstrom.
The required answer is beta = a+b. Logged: 4.61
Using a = 2.158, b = 2.453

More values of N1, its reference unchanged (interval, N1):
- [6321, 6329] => 29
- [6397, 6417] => 43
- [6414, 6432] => 66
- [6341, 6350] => -77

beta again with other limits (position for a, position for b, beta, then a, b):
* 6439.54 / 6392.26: 4.68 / 2.453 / 2.229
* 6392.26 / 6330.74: 4.65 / 2.229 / 2.422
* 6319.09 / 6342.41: 4.90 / 2.301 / 2.602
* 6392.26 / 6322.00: 4.27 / 2.229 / 2.043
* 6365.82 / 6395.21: 4.37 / 2.179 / 2.187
